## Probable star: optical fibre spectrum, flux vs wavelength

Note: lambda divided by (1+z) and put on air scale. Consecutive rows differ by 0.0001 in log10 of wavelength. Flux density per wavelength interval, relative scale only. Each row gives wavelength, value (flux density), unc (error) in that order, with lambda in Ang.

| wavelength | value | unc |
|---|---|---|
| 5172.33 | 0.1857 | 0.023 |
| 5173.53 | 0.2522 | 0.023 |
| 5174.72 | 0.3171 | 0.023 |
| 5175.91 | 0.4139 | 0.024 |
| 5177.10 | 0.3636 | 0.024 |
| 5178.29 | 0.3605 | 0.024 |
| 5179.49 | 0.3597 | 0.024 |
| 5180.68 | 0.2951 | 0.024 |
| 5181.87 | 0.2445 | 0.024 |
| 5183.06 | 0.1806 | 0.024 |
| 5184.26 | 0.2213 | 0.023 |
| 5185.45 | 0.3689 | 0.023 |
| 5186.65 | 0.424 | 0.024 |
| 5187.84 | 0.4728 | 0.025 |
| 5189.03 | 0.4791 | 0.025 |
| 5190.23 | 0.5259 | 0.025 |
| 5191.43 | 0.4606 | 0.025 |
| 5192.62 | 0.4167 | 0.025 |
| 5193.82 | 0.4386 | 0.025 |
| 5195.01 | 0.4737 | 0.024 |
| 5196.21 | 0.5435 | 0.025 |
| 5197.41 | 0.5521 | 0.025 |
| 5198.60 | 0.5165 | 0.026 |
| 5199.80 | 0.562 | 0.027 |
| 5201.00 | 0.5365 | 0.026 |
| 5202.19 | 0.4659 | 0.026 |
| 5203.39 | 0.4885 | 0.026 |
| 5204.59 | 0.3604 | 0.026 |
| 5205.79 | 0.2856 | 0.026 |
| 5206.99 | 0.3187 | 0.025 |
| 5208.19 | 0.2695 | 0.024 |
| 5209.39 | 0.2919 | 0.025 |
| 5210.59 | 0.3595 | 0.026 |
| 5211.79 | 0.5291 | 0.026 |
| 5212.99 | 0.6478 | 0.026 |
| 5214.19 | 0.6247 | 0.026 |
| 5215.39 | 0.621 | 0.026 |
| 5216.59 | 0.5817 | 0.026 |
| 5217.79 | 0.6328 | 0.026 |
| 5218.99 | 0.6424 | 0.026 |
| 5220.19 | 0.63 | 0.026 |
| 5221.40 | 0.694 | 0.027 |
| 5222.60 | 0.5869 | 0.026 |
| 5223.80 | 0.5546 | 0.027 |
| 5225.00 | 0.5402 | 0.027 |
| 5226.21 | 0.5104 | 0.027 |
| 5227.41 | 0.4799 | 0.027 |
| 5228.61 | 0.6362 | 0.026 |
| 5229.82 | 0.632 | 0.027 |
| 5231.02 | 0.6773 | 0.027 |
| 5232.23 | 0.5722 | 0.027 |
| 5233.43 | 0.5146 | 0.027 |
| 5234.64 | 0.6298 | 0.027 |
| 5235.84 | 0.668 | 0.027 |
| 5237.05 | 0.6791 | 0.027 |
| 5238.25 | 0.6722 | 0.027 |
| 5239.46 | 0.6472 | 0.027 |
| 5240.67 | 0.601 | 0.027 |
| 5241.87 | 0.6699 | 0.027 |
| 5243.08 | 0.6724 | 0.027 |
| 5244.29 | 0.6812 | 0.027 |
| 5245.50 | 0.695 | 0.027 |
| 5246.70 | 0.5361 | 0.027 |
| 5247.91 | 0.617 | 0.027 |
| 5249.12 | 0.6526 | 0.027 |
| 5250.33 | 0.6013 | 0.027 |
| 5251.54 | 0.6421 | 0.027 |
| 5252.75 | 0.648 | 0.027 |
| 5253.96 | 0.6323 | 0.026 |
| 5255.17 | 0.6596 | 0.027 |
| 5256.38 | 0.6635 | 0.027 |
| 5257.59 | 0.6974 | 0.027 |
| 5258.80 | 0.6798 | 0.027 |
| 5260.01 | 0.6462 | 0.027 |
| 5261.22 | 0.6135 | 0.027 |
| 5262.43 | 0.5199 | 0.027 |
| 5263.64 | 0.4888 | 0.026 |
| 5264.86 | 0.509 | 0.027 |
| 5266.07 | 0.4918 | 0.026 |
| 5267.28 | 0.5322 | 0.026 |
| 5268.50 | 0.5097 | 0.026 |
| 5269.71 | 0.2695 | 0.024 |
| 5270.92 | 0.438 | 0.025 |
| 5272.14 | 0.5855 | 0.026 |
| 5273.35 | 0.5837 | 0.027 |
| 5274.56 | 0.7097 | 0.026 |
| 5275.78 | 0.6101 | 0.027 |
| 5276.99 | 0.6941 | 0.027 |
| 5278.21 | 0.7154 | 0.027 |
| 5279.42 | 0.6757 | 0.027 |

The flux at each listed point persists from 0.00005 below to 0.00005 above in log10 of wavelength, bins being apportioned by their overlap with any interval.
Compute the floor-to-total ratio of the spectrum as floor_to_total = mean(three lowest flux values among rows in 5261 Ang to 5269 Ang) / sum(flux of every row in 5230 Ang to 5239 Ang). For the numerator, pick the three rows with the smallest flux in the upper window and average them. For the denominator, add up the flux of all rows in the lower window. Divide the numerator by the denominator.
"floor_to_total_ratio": 0.11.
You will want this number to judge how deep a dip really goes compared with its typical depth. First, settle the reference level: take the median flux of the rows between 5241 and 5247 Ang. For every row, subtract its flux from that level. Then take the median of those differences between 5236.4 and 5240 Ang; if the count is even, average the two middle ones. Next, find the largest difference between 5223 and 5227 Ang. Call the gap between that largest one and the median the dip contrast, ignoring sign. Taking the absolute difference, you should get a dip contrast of 0.16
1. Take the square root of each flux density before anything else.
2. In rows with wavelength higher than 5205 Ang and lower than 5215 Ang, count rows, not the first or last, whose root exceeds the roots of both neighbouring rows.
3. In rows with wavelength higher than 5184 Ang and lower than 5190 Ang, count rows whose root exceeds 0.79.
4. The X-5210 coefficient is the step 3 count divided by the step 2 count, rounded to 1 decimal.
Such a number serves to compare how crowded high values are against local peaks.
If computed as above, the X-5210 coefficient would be 0.0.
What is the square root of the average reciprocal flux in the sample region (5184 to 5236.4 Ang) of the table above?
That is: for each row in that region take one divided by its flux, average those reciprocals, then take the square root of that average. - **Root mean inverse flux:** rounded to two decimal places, 1.45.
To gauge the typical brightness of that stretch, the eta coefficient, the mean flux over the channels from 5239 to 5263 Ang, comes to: 0.639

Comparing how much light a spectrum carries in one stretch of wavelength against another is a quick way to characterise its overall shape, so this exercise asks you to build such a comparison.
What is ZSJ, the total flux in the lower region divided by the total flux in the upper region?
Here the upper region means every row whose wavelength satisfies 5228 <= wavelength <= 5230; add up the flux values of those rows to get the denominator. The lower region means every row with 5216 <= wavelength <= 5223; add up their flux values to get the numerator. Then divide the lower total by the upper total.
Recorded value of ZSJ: 3.0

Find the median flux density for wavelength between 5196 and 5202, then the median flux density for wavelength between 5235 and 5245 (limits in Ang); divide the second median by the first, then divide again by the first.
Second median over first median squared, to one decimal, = 2.3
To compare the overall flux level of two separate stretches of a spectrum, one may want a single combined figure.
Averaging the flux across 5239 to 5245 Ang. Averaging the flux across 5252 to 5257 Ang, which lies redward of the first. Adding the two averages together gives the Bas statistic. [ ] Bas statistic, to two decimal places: 1.31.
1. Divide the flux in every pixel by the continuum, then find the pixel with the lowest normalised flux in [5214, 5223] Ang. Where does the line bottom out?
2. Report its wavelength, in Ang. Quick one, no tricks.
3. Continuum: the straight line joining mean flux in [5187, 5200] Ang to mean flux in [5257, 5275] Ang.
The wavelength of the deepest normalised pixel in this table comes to 5222.60 Ang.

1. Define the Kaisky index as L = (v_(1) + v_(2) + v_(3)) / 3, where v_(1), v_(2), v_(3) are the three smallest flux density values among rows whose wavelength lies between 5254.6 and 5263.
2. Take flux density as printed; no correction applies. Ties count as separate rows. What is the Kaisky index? 0.59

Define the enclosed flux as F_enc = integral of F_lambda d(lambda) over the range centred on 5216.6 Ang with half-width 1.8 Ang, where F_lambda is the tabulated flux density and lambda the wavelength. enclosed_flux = 2.2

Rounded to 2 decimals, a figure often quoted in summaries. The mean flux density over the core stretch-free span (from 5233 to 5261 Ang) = 0.64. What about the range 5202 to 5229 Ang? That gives 0.51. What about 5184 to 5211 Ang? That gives 0.43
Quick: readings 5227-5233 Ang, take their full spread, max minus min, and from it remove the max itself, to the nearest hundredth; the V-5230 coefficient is -0.48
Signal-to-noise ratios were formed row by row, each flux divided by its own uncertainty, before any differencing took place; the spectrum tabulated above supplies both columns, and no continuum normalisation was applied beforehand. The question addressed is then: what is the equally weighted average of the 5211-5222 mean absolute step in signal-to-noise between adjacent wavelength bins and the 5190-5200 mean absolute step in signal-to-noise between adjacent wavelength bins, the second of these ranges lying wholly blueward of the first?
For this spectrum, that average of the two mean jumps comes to 1.5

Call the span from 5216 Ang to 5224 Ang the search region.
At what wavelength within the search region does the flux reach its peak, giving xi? 5221.40 Ang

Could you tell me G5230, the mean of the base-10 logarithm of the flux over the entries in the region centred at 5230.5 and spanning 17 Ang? -0.23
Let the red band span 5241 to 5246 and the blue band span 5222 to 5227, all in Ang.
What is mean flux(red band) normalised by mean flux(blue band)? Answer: 1.24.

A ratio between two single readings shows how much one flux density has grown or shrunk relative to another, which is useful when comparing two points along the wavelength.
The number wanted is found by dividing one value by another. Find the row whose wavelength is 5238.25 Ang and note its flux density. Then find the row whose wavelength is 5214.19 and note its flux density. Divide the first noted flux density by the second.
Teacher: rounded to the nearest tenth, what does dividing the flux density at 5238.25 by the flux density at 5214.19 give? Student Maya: 1.1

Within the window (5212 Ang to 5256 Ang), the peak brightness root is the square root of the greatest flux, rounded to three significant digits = 0.834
